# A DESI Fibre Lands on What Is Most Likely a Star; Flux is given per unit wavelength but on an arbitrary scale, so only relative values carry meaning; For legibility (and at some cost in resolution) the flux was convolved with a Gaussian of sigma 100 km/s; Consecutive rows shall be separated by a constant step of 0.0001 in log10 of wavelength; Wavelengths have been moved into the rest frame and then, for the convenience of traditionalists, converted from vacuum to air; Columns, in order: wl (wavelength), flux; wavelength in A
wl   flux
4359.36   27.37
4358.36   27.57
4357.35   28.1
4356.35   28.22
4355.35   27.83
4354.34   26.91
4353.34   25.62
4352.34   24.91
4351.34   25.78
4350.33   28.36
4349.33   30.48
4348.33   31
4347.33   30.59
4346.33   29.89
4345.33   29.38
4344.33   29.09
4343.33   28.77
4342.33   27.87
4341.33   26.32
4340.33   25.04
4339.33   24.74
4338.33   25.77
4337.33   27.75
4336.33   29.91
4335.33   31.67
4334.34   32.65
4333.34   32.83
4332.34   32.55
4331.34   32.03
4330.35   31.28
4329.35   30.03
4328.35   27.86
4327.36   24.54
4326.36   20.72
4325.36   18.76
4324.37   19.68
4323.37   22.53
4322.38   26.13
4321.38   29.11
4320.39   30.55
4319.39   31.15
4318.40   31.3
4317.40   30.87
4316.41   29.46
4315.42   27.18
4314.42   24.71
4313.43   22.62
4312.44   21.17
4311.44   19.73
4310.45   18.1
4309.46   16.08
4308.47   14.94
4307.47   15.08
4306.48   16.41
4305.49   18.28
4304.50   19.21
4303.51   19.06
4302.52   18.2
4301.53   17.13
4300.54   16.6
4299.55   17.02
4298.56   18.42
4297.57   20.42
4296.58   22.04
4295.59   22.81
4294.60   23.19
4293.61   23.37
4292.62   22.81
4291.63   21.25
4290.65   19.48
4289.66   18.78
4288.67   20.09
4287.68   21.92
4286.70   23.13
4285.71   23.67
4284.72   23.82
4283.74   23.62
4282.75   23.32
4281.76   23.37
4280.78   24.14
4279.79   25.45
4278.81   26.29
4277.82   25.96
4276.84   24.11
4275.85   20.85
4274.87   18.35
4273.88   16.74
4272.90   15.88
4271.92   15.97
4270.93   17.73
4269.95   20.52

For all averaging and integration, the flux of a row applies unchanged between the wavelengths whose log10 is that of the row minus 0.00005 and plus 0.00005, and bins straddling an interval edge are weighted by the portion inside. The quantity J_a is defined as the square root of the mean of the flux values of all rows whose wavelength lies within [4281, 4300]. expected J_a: 4.66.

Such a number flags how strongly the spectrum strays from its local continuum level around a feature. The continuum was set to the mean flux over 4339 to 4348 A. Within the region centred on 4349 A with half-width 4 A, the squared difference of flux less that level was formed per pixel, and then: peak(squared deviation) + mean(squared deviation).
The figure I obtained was 15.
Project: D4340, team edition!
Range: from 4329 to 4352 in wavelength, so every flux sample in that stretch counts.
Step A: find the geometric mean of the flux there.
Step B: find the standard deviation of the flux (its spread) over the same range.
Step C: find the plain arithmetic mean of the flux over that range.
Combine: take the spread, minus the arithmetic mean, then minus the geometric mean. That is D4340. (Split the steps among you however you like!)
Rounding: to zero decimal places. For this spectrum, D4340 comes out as -56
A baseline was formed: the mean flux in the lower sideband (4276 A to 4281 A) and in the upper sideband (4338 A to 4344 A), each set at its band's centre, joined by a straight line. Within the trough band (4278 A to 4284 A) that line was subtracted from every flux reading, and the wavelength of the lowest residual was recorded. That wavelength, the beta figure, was 4282.75 A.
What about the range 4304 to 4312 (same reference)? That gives 4308.47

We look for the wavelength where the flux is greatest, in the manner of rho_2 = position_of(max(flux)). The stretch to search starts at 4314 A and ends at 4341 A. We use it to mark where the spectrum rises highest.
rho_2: 4333.34 A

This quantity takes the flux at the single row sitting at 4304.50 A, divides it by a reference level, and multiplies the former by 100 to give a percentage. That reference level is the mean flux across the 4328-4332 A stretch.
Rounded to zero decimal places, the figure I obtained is 63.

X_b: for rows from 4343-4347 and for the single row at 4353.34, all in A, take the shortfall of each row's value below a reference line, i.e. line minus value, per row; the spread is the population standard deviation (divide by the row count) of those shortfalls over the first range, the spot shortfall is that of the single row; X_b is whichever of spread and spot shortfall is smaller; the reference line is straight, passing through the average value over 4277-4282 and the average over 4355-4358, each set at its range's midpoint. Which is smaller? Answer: 0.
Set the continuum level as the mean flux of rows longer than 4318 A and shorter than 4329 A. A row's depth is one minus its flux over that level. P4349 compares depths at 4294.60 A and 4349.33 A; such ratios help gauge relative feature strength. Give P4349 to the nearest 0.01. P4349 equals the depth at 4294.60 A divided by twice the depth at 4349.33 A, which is -0.26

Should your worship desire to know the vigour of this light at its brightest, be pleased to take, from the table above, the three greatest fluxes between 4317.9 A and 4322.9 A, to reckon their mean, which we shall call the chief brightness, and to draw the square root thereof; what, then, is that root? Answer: 5.57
